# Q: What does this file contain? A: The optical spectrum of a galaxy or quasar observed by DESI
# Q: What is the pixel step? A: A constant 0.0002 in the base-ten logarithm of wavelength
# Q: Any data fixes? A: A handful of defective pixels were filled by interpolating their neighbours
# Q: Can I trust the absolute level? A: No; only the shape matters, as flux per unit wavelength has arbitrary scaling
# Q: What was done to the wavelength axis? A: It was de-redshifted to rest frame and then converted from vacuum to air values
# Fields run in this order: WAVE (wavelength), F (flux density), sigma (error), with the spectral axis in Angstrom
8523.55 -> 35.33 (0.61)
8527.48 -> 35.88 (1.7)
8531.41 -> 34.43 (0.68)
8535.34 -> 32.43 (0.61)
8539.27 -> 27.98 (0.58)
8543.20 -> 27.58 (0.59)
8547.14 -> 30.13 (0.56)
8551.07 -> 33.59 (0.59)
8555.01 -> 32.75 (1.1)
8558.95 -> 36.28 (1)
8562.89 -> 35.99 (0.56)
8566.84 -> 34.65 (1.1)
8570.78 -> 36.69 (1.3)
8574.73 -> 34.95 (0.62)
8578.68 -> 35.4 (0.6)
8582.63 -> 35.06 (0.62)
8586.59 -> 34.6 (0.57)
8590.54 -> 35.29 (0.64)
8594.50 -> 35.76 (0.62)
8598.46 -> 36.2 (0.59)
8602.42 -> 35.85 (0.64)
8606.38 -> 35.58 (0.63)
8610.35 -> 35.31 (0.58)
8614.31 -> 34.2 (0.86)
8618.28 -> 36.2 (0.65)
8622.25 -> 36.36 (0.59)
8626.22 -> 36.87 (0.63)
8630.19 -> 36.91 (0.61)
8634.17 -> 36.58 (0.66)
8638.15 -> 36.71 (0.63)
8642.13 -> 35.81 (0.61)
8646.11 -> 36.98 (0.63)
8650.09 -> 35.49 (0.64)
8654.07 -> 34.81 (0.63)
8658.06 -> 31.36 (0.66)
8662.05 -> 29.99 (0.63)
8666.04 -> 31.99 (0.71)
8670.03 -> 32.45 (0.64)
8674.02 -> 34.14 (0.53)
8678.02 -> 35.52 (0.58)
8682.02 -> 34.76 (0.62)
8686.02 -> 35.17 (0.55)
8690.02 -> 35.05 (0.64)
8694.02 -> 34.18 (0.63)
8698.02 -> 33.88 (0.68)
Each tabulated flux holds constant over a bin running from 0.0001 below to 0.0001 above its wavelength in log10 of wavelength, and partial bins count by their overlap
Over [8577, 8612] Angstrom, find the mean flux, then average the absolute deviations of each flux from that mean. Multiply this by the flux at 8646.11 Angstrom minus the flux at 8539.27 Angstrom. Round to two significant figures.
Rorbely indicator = 3.2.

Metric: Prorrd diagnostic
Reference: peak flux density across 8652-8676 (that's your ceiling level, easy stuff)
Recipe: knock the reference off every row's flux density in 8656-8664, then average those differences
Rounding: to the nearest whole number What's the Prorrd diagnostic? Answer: -4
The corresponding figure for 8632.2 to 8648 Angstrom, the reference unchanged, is 2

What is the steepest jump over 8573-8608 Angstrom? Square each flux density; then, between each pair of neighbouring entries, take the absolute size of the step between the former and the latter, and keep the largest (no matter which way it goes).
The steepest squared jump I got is 48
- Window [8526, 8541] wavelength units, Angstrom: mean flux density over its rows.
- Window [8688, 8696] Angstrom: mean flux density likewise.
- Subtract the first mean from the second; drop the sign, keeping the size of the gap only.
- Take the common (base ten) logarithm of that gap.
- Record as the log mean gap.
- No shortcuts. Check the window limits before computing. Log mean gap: 0.3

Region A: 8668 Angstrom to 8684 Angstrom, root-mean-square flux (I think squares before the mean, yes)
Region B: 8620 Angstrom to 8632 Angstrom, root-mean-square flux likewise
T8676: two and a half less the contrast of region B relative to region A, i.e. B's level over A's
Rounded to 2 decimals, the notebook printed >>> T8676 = 1.43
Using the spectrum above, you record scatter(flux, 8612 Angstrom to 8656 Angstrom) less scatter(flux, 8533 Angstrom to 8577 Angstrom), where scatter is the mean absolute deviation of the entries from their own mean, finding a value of -1.8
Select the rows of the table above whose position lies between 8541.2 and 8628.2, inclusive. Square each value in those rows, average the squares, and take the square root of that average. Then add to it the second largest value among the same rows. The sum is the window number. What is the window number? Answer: 71.5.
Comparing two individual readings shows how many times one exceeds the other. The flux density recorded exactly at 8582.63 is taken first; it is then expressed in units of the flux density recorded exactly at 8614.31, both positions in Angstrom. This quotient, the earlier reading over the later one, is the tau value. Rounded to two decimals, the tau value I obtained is 1.03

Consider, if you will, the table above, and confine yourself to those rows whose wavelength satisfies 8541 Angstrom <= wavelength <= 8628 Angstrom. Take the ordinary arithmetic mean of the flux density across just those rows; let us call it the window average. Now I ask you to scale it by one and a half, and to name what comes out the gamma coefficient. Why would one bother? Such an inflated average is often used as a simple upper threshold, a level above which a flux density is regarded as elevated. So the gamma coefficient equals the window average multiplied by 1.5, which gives 52.2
